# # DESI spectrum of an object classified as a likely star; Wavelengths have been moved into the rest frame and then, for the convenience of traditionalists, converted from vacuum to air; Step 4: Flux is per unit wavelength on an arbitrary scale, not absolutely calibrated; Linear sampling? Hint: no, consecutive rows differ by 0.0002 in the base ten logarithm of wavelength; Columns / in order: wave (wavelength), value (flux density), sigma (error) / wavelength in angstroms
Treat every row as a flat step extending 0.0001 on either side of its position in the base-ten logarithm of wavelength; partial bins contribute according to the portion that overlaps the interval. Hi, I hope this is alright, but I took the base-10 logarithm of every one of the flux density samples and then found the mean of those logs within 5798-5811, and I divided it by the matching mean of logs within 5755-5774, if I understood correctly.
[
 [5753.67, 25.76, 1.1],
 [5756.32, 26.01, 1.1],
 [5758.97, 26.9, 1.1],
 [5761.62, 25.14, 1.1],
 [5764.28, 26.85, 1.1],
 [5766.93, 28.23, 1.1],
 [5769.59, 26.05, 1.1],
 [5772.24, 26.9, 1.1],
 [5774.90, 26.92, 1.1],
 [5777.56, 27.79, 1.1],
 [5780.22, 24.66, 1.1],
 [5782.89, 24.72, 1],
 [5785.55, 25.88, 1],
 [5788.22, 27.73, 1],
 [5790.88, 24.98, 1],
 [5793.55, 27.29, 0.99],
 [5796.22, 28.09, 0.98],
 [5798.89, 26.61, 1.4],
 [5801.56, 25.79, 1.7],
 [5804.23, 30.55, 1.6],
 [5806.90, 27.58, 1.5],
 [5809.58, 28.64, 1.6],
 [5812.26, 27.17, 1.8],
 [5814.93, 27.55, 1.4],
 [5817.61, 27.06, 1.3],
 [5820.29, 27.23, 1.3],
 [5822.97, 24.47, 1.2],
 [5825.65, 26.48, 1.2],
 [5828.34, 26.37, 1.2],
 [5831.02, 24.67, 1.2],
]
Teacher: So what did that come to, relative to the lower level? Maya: 1.01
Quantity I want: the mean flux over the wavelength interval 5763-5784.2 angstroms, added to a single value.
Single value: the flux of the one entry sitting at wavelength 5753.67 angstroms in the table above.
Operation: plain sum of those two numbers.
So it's 52.3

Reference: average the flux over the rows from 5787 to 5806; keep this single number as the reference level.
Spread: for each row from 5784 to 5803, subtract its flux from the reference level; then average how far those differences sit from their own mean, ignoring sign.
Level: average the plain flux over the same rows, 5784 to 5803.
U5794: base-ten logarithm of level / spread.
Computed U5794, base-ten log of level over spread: 1.46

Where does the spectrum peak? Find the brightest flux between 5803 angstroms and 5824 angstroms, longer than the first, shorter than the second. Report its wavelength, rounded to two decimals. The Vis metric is 5804.23 angstroms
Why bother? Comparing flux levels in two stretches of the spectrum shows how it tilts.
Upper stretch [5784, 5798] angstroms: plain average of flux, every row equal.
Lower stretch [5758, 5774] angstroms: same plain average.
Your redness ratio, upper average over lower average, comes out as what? 1.00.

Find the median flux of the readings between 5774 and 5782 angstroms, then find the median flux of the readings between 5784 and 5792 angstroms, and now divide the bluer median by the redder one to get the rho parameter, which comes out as 1.04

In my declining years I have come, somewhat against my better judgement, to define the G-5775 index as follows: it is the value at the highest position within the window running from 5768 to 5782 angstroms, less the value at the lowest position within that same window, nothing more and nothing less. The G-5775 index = -1.4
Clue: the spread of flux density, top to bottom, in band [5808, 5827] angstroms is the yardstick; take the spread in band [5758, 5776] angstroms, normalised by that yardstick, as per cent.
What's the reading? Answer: 74.1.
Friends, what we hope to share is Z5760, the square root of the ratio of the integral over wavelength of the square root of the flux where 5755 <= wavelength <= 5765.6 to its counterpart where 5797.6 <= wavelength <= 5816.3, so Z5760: 0.74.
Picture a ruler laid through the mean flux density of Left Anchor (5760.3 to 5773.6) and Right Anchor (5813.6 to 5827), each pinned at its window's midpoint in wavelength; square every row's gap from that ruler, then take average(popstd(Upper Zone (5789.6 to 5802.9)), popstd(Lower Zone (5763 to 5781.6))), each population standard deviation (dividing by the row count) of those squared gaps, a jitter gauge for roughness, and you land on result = 1.21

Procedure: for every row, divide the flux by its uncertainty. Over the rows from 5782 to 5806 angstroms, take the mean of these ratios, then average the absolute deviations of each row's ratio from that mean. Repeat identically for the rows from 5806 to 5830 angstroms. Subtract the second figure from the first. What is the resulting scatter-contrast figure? 2.2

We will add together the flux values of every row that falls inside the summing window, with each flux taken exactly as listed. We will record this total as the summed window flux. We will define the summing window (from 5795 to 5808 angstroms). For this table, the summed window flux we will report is 139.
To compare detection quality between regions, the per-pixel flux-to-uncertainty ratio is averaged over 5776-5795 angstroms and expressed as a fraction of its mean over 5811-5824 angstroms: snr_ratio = 1.32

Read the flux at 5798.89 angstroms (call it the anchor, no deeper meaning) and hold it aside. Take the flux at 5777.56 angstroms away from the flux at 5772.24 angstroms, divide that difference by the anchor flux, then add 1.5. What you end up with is 1.47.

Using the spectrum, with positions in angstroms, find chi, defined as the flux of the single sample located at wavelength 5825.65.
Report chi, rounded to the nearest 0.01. 26.48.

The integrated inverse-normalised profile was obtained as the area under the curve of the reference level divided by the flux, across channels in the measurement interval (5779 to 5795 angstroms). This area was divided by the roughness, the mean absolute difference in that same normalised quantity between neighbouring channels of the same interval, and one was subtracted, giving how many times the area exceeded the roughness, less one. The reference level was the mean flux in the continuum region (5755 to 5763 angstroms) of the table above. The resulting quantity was 260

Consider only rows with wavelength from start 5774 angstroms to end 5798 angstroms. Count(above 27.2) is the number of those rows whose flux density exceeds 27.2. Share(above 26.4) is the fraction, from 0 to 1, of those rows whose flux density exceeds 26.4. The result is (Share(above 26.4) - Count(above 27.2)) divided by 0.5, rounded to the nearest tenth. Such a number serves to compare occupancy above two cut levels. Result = -6.9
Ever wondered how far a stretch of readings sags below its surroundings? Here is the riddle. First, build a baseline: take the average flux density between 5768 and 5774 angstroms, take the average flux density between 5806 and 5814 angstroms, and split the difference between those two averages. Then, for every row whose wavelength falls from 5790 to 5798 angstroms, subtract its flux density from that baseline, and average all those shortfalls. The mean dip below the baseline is 0.3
